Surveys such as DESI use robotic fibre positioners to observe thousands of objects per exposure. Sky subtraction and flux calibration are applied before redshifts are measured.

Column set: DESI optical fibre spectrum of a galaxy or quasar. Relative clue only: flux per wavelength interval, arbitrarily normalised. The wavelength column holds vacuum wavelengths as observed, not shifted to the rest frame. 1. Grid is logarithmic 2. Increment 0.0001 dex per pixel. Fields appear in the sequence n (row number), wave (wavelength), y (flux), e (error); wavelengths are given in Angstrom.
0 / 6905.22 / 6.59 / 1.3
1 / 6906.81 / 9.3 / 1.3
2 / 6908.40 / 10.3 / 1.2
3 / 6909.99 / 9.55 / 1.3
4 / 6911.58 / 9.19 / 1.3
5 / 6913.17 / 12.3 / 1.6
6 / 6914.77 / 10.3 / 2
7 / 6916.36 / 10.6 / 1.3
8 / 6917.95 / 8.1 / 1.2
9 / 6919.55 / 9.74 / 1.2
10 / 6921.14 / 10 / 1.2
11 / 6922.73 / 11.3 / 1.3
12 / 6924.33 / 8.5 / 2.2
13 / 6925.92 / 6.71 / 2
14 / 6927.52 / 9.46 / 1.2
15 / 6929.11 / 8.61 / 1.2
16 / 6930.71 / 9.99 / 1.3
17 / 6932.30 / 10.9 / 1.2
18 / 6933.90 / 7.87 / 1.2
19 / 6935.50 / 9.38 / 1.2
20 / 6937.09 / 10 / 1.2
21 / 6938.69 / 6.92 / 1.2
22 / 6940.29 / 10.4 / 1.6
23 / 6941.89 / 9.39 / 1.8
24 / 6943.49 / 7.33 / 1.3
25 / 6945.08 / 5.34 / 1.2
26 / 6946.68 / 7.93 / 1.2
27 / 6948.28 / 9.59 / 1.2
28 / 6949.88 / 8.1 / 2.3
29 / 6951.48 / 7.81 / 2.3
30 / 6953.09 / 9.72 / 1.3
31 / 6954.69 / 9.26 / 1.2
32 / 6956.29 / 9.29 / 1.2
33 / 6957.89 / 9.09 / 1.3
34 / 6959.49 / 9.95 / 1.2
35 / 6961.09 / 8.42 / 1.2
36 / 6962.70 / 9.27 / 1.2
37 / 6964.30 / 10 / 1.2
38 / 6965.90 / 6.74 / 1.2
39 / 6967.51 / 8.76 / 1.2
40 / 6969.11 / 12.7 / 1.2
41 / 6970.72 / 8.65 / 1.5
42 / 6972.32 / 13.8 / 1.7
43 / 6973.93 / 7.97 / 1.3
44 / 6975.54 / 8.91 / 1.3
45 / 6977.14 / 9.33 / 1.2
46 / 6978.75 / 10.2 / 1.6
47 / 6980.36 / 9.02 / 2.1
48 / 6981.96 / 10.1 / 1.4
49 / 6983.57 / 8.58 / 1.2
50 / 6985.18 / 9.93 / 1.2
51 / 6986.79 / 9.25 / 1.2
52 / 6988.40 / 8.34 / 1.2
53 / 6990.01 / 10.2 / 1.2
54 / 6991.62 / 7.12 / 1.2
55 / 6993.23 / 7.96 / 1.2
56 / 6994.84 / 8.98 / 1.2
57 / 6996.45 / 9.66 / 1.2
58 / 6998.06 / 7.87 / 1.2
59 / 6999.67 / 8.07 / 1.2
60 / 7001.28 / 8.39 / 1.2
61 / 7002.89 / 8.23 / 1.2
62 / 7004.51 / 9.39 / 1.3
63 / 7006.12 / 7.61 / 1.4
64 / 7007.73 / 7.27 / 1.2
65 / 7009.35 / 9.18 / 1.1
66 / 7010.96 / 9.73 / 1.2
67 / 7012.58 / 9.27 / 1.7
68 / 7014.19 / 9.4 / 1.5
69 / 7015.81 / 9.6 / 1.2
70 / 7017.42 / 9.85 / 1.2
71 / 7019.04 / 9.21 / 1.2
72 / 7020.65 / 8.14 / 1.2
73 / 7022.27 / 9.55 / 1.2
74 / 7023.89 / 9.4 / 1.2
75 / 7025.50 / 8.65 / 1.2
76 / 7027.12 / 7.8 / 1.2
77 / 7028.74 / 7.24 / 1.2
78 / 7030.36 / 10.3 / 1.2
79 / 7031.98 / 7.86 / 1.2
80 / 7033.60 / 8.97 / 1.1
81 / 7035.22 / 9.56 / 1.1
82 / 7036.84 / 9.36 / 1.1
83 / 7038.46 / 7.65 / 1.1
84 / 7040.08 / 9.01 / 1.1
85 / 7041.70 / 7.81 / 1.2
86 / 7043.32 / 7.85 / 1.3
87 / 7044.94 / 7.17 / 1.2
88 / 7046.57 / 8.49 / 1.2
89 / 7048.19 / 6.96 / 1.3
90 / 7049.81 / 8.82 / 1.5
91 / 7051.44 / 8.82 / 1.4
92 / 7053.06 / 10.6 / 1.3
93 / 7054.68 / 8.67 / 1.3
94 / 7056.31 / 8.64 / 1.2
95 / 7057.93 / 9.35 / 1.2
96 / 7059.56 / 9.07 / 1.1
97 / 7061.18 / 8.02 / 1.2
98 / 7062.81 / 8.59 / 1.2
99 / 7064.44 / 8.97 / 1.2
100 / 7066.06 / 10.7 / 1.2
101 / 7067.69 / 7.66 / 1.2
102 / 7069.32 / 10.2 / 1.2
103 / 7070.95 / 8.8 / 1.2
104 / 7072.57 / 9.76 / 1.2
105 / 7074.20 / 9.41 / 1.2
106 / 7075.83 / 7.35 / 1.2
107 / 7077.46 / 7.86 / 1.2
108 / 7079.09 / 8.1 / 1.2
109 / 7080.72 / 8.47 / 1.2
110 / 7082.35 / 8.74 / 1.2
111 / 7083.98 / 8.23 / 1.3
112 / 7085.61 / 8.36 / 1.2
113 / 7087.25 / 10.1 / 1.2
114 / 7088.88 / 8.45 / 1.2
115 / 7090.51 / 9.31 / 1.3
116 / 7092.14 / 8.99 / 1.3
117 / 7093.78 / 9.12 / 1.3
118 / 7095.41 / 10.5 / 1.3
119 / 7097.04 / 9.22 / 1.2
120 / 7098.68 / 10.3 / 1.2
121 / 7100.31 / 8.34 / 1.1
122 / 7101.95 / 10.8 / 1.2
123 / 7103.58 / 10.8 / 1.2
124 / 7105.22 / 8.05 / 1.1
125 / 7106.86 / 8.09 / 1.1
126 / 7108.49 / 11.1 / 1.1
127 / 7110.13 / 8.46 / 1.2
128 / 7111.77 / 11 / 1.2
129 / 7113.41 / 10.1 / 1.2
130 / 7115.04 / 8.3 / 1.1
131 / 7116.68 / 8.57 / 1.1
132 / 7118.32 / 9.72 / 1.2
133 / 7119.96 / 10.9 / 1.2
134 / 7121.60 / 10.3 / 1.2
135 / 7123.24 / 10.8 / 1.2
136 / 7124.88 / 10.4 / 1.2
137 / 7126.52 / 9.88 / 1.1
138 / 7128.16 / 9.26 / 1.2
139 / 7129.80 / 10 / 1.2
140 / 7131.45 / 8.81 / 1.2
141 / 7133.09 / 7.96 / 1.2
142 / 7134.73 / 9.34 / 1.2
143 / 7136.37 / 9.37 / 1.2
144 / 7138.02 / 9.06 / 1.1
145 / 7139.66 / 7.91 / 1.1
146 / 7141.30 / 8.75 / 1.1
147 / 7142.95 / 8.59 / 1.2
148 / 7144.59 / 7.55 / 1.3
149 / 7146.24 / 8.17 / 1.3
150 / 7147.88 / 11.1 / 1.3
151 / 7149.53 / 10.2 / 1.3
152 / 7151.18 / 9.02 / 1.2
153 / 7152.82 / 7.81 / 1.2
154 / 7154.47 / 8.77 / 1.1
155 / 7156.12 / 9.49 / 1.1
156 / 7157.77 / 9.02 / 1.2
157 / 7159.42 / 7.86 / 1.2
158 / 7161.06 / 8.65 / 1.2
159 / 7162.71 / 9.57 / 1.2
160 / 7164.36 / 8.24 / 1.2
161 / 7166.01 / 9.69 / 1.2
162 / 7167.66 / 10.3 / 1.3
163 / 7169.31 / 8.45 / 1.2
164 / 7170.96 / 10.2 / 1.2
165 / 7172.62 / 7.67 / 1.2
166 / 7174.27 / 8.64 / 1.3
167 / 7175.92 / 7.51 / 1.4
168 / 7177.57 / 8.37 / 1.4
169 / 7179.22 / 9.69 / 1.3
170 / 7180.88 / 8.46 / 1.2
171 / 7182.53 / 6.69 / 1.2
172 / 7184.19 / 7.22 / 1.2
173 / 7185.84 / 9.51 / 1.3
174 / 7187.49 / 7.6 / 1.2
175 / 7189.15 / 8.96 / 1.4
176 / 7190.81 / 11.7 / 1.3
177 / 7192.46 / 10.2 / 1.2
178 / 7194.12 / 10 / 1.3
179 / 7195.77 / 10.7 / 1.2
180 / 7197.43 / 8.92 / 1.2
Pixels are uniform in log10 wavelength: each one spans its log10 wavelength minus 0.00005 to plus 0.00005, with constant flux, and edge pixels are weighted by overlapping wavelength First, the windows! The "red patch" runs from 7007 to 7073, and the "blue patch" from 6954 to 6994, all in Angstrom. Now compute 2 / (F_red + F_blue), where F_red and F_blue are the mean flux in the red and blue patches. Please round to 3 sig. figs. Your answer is 0.110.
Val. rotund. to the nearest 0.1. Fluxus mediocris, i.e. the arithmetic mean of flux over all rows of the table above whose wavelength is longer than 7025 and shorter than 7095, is 8.7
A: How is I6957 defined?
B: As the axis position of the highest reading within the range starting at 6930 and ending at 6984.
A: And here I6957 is 6972.32 Angstrom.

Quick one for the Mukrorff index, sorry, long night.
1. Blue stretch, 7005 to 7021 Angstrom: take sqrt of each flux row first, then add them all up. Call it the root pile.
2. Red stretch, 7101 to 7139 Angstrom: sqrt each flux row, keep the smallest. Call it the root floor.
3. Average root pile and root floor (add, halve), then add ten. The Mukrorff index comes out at 26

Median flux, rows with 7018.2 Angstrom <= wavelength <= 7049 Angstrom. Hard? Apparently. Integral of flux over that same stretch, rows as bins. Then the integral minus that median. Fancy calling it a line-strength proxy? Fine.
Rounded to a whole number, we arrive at 252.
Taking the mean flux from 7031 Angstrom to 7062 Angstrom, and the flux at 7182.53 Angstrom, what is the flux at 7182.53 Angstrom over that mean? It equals 0.78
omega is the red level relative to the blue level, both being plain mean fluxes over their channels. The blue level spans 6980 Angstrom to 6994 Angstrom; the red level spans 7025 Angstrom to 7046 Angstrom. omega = 0.939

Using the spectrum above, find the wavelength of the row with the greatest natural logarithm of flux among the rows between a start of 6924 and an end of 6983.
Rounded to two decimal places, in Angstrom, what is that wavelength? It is 6972.32 Angstrom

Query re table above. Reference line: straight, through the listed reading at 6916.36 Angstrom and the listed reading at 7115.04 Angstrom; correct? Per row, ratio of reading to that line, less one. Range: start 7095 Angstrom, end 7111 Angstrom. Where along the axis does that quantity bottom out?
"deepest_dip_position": 7105.22 Angstrom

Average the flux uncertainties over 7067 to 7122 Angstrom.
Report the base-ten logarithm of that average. 0.078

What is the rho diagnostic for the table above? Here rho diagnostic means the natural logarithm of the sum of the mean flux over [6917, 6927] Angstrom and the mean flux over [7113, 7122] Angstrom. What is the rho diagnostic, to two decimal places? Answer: 2.93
